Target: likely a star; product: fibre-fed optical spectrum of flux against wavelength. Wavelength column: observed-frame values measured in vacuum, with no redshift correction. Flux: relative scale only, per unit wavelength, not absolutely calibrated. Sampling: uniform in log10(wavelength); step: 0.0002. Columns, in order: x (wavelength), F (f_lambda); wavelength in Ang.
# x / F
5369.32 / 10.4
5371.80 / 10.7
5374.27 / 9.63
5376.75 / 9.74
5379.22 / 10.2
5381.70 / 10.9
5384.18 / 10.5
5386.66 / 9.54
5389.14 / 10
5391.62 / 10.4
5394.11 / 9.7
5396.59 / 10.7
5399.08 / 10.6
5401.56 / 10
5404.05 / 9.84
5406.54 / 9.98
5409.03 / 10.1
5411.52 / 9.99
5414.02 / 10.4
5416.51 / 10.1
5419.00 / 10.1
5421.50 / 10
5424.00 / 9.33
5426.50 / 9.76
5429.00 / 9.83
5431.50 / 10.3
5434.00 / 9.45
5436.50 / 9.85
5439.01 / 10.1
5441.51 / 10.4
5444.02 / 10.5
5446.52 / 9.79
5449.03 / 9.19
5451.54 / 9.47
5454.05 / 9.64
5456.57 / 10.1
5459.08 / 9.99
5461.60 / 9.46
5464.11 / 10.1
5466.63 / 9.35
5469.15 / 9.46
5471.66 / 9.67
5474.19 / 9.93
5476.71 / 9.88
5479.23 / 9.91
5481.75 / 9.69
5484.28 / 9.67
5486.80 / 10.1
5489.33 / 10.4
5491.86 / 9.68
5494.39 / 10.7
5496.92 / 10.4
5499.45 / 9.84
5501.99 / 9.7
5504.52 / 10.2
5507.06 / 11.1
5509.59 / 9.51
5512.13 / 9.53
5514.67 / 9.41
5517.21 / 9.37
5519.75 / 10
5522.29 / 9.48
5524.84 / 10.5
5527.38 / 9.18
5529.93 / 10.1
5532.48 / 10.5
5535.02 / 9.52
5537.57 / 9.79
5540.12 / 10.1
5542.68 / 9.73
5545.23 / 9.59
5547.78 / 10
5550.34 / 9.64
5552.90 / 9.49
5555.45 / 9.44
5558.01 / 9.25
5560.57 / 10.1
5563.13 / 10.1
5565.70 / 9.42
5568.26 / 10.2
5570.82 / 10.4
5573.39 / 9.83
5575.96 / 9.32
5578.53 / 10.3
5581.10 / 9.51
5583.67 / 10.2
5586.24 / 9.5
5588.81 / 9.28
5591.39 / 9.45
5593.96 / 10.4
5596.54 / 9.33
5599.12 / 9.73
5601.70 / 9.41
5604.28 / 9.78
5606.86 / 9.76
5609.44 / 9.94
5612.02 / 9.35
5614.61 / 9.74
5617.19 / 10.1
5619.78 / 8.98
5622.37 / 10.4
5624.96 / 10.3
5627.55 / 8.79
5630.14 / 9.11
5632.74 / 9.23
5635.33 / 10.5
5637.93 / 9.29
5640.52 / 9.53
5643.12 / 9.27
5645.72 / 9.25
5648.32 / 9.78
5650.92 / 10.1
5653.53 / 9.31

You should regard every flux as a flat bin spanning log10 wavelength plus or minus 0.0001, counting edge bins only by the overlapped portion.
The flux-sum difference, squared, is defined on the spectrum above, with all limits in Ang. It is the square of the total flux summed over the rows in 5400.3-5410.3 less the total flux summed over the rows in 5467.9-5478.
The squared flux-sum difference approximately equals 1.0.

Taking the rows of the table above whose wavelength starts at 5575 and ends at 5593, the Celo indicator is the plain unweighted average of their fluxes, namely 9.7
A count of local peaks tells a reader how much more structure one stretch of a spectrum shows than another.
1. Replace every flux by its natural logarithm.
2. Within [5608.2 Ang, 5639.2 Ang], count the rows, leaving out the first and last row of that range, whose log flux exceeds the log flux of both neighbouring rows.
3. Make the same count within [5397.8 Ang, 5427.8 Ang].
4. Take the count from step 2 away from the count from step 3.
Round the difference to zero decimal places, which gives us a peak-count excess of -1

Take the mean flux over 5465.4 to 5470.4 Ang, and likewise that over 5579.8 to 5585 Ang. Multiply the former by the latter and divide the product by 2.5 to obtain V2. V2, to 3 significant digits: 37.1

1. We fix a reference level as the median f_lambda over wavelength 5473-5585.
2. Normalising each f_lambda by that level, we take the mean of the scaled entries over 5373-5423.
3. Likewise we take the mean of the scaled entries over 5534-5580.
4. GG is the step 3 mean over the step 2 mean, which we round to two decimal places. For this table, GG 0.97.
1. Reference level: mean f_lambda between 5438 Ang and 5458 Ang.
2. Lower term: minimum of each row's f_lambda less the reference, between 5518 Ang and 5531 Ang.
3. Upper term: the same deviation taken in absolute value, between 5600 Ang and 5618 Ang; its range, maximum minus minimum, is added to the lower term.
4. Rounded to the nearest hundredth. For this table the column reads -0.21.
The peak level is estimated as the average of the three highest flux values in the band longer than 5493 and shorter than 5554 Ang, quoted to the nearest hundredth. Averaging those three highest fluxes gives 10.77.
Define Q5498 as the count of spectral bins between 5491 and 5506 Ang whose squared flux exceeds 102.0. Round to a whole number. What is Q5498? 3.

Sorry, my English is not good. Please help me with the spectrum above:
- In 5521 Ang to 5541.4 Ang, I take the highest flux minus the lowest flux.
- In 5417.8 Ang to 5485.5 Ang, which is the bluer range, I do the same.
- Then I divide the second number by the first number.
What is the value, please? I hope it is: 0.99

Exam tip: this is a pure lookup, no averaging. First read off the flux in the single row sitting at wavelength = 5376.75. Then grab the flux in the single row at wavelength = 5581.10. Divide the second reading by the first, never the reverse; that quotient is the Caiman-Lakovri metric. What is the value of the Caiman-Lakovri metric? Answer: 0.98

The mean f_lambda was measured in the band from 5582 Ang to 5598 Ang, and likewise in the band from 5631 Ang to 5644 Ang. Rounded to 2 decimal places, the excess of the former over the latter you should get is 0.13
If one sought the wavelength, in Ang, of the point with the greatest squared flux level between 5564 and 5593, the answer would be 5570.82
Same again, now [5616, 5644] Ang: 5635.33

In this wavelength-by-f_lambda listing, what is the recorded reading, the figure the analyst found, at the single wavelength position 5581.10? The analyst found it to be 9.51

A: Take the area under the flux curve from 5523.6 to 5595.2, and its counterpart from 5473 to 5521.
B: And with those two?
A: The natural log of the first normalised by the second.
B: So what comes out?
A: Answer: 0.4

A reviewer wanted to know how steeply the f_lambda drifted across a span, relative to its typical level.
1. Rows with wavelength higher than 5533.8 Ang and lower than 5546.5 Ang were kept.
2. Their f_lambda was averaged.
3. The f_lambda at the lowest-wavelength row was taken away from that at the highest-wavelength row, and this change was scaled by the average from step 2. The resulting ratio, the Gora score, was 0.01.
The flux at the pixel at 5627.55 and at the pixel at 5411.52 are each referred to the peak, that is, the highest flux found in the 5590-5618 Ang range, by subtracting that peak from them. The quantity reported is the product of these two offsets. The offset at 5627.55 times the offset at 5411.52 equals 0.7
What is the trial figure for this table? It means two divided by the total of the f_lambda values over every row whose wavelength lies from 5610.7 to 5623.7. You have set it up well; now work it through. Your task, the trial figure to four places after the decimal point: 0.0412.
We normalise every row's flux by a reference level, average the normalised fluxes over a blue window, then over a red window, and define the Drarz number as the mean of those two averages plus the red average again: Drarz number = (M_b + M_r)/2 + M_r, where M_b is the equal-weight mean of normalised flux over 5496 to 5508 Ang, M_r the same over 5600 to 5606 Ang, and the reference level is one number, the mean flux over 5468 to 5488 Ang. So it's 1.99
